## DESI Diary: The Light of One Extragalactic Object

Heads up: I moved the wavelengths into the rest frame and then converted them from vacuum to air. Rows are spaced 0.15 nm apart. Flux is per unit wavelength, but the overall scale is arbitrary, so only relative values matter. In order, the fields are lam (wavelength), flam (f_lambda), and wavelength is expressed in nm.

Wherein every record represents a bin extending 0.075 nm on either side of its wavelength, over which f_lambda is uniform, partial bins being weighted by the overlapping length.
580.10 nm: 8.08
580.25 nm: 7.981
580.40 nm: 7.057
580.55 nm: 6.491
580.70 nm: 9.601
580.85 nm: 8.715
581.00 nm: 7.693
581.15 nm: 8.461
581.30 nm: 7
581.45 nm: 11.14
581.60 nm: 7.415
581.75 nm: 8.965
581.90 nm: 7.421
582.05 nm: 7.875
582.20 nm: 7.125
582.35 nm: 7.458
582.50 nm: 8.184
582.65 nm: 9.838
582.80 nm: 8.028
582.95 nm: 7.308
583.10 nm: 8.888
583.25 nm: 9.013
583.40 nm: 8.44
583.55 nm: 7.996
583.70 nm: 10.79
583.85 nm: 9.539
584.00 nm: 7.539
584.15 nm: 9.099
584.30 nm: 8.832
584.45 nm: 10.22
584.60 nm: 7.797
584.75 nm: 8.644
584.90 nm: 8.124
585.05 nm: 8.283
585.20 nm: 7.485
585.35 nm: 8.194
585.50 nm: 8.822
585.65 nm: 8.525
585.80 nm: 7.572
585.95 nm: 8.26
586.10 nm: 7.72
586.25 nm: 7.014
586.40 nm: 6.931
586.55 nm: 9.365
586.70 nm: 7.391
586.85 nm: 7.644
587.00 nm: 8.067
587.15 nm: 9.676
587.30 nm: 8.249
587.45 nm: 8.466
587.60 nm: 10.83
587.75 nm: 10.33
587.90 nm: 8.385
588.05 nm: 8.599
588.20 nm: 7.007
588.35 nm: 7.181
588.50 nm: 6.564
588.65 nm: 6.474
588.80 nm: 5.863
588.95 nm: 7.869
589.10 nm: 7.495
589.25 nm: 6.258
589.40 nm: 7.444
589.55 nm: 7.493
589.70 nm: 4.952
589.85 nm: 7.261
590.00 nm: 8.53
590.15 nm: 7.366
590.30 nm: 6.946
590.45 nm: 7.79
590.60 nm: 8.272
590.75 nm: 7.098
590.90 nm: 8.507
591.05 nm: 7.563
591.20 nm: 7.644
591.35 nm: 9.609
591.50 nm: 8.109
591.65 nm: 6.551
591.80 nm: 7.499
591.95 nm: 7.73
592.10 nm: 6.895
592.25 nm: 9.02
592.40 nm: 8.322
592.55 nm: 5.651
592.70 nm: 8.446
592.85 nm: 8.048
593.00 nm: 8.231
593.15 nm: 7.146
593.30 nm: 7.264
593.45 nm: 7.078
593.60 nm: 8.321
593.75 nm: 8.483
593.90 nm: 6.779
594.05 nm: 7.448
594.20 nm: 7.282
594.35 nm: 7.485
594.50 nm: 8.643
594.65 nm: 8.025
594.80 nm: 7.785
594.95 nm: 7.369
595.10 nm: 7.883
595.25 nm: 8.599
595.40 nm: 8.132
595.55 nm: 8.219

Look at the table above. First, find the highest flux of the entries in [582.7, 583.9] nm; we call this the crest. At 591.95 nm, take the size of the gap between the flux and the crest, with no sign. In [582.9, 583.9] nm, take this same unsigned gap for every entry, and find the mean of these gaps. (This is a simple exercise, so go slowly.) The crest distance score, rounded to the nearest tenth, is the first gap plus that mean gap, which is 5.0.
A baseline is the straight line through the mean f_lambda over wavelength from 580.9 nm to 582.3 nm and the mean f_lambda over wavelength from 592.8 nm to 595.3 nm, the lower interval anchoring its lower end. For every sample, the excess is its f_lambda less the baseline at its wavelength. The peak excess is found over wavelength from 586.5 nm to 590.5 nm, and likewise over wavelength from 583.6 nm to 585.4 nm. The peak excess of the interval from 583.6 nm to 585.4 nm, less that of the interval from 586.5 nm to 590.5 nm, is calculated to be -0.2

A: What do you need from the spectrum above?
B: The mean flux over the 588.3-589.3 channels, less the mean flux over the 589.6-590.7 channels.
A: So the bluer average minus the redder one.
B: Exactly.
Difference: -0.5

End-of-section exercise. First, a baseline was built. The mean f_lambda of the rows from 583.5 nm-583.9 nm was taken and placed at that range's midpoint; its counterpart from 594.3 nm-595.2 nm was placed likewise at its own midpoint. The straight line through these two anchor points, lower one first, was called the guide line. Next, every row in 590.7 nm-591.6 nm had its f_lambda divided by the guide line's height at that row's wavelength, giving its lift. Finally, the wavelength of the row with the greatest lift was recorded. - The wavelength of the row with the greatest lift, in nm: 591.35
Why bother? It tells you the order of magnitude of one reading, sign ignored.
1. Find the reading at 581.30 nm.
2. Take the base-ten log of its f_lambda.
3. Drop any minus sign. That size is 0.85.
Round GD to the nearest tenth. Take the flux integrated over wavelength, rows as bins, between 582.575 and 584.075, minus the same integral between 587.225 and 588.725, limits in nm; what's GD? 0.8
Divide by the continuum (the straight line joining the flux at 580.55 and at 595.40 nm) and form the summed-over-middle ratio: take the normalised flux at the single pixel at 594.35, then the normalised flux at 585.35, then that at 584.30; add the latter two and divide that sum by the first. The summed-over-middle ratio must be 2.6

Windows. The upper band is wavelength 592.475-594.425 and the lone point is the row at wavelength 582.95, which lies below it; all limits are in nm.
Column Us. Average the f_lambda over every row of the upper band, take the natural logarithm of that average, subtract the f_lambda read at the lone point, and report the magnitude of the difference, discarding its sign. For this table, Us 5.3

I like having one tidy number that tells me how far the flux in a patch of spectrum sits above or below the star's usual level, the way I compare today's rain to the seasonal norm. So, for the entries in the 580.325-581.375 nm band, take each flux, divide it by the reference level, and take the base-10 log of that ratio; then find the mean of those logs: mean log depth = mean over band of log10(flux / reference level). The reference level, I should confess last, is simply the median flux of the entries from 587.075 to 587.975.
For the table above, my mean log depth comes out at -0.07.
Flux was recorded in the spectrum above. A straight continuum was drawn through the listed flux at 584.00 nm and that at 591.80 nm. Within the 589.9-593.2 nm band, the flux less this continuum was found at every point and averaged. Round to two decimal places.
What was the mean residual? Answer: 0.27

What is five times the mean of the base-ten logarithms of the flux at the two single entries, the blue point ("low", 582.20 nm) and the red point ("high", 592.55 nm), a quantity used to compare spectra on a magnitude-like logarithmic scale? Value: 4.01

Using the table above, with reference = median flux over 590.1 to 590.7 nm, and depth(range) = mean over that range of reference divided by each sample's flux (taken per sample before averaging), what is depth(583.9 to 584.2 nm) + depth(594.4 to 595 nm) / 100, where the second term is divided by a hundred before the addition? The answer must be 0.93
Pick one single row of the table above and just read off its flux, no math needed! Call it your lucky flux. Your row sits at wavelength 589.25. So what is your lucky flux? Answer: 6.258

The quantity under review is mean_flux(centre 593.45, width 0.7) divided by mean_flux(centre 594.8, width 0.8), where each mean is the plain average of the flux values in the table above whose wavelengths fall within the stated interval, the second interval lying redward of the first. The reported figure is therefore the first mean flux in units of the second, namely 0.96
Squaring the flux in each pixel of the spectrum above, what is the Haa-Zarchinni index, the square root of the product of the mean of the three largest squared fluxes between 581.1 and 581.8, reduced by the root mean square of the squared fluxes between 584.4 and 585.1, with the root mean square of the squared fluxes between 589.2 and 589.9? 27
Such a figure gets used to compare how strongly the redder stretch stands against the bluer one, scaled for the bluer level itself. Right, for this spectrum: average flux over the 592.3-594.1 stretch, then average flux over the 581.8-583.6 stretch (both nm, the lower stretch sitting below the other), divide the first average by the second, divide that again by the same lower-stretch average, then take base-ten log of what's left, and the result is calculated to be -0.94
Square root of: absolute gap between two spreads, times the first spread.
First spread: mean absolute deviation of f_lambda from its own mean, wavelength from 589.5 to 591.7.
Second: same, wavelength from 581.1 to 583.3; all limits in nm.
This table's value 0.35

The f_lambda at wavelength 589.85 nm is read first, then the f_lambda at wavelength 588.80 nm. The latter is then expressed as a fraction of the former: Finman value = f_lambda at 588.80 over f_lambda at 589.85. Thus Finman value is 0.81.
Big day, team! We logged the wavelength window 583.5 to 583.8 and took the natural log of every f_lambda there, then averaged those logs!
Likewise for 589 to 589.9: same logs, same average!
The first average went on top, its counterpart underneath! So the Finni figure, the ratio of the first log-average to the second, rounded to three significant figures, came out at 1.17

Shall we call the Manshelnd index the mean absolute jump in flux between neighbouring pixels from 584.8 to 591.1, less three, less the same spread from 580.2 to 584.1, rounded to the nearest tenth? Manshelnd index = -3.4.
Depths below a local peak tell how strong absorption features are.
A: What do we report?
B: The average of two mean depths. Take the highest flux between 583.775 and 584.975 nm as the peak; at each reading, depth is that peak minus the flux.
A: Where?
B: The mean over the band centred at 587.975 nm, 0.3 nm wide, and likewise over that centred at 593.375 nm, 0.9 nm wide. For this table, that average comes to 2.1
